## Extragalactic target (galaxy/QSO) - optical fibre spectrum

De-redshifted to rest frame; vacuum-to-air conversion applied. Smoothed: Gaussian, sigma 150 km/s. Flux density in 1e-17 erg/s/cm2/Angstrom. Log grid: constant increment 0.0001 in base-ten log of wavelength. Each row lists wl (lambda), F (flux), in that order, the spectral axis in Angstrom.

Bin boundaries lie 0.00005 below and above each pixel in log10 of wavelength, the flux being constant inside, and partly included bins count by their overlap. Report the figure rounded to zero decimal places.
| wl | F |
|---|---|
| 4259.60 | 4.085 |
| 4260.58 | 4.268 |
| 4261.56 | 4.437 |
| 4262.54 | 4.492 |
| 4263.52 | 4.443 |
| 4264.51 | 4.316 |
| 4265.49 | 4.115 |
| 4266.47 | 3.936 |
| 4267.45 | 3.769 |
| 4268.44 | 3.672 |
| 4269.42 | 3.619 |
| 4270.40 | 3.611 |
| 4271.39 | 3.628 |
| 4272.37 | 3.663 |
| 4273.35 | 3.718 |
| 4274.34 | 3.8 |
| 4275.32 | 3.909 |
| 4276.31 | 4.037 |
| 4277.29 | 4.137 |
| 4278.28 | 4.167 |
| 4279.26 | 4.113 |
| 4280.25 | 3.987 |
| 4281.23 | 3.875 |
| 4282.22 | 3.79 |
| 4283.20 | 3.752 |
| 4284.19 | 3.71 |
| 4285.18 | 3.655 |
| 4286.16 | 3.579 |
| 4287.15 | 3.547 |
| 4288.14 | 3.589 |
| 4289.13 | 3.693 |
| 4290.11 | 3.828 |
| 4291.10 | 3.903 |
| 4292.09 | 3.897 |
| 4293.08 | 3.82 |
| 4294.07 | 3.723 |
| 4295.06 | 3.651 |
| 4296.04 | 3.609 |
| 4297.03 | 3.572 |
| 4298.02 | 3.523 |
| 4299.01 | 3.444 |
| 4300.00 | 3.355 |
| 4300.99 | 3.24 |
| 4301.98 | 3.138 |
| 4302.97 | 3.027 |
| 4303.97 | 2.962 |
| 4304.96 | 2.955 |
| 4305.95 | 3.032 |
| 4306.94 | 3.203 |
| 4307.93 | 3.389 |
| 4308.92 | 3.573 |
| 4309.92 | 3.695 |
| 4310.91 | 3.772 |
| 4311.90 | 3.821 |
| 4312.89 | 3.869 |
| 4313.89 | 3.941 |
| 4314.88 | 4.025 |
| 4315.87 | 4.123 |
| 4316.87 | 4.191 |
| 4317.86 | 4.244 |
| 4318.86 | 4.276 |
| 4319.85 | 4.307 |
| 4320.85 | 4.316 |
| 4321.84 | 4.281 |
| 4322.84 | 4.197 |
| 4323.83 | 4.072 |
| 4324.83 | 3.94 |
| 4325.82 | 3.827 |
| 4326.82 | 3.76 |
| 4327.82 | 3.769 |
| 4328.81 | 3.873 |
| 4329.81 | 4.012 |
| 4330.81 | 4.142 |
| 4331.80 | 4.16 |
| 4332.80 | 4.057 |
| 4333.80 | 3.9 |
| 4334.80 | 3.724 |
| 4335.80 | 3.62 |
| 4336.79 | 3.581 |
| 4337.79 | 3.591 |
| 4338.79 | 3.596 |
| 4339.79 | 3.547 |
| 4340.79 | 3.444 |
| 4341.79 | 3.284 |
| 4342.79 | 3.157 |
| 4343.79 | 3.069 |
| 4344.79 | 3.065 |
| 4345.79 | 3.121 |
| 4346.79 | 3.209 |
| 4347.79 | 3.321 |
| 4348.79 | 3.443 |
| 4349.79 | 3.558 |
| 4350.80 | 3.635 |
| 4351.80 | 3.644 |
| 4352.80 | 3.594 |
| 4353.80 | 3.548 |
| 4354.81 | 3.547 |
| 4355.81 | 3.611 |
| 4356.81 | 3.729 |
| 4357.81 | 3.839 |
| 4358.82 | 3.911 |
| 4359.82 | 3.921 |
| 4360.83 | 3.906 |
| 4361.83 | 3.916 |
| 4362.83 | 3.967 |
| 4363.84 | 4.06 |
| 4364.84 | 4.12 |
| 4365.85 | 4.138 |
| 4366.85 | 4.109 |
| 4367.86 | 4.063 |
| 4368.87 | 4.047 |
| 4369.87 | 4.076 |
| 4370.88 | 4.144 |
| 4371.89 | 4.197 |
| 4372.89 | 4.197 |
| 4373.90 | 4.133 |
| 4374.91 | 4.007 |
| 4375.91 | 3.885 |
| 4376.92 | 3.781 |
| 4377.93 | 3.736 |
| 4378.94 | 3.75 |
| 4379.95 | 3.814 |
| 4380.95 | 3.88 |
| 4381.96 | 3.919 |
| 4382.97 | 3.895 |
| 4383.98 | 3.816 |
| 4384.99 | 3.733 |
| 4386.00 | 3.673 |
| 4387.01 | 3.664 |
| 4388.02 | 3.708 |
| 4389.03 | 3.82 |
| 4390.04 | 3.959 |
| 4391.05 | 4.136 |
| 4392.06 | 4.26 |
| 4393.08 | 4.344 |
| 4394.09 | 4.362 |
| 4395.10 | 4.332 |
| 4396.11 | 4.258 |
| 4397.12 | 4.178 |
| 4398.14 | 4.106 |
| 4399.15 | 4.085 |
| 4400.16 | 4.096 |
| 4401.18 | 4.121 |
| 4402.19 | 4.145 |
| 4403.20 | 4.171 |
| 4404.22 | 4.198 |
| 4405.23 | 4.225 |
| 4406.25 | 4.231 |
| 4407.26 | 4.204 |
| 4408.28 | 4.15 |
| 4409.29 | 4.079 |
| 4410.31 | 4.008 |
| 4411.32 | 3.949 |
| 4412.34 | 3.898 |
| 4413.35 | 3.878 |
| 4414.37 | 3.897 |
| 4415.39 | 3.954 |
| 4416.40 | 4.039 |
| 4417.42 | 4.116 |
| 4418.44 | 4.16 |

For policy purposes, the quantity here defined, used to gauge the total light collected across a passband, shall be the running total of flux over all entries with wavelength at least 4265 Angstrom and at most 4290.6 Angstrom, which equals 99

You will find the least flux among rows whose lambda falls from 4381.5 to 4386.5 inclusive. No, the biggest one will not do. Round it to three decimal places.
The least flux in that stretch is 3.673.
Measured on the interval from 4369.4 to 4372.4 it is 4.076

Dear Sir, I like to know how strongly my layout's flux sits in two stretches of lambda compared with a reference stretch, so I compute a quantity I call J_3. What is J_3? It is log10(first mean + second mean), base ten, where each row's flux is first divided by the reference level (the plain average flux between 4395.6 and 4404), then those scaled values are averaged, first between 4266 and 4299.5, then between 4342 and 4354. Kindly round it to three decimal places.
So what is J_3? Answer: 0.235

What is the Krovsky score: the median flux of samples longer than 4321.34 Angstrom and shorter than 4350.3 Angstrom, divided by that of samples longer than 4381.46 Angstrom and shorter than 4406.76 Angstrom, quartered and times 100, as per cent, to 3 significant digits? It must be 22.0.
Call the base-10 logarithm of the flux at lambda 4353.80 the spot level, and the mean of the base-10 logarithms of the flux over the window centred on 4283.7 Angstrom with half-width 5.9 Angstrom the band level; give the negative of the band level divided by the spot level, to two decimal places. -1.05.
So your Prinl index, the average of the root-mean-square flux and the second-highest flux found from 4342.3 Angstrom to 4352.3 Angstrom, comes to 3.5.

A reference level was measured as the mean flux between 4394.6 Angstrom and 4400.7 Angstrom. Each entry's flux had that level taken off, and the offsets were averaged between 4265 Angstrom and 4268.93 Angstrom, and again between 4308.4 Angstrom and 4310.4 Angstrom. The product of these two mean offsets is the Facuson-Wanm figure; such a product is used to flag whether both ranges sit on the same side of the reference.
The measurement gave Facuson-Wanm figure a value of 0.16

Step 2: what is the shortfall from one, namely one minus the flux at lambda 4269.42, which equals -2.62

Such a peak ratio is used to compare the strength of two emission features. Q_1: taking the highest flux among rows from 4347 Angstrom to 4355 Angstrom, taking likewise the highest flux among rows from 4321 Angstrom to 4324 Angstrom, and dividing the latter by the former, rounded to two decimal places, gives 1.17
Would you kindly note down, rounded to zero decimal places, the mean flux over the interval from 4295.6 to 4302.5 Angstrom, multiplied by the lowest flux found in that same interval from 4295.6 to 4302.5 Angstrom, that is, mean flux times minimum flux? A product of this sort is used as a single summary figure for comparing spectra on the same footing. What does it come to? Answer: 11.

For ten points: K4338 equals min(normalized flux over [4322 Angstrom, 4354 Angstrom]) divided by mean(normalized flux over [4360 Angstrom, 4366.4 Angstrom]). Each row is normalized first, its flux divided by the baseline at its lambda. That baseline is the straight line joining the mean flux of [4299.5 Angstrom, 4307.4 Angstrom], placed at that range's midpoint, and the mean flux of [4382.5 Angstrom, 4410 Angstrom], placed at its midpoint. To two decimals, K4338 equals 0.80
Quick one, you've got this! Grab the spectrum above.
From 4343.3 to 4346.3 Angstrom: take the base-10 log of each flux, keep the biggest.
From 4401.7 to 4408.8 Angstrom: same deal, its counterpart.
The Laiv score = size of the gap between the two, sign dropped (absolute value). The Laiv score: 0.132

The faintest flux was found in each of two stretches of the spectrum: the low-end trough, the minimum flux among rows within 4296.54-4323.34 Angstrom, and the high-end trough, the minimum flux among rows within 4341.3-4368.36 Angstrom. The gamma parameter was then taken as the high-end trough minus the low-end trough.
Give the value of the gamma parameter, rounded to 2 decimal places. 0.11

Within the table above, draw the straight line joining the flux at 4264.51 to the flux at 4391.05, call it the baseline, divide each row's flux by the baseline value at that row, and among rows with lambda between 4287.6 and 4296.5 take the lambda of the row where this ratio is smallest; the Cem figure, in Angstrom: 4288.14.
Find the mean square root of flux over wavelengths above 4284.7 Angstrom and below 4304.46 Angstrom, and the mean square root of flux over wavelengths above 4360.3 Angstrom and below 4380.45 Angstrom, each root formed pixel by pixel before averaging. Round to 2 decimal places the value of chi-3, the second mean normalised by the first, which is 1.06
